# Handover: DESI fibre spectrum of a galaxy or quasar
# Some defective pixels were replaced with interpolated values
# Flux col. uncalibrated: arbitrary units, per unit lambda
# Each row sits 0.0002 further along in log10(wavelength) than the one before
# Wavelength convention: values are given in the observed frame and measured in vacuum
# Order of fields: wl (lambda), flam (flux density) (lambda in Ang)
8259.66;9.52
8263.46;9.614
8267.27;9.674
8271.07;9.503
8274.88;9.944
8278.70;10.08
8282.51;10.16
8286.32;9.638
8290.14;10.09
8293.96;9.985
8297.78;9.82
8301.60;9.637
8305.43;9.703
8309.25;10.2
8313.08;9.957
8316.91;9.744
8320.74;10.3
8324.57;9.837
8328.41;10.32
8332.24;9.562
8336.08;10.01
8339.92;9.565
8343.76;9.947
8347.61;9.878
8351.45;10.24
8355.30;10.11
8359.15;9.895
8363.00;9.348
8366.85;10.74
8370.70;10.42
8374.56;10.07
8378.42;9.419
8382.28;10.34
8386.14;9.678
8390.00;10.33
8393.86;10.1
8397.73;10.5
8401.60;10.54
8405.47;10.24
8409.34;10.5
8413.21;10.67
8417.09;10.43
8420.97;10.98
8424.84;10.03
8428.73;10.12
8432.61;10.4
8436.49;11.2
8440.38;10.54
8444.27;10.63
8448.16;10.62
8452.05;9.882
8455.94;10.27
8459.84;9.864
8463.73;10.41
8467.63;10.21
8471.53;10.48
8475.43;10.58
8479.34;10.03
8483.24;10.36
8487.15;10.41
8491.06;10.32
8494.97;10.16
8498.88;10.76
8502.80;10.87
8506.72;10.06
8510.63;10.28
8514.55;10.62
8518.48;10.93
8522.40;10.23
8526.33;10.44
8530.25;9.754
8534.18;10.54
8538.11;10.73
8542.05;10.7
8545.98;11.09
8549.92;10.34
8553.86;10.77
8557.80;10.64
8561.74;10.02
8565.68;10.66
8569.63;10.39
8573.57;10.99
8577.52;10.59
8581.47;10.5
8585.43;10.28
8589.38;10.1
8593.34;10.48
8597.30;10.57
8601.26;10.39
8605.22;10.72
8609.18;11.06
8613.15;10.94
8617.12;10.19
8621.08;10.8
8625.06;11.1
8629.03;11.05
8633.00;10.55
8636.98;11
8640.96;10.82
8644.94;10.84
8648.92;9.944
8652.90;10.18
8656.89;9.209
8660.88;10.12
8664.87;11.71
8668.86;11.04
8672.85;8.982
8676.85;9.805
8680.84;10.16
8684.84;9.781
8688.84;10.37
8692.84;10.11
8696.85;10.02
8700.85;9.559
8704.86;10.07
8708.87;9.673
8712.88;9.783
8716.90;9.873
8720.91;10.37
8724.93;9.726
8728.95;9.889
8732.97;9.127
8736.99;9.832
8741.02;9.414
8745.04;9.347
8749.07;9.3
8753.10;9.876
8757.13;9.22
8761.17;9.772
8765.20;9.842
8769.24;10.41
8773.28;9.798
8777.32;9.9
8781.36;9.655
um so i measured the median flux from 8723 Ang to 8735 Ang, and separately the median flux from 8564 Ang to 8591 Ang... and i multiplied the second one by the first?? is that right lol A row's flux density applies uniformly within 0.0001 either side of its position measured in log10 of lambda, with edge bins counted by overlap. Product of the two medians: 102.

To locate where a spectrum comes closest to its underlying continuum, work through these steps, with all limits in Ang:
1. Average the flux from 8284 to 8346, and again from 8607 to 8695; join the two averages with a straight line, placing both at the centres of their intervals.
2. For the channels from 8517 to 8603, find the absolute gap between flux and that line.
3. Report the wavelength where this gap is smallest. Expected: 8522.40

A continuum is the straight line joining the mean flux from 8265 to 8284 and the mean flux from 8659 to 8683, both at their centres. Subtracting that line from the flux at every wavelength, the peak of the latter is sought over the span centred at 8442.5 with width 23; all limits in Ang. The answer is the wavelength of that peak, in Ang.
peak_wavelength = 8436.49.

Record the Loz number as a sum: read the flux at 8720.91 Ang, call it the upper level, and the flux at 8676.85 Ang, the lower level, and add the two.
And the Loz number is 20.2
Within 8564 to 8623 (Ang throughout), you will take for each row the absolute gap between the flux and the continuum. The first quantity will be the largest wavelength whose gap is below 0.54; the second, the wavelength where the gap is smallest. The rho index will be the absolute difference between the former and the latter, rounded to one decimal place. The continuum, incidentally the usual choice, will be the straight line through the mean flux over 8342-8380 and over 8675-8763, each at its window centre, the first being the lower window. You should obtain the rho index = 27.7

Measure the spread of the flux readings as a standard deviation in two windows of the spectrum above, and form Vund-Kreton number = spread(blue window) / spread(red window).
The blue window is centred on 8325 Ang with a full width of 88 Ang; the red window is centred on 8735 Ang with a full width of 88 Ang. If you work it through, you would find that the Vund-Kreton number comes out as 0.92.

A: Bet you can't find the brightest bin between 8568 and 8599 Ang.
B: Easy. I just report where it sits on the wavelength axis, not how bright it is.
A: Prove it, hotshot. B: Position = 8573.57 Ang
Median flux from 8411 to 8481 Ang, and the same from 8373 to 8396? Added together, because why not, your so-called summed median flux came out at 20.5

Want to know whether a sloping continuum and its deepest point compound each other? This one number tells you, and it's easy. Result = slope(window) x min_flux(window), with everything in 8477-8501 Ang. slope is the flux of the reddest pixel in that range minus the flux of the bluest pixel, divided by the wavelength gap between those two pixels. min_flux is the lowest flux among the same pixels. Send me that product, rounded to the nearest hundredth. 0.37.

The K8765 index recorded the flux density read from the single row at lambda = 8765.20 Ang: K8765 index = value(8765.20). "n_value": 9.842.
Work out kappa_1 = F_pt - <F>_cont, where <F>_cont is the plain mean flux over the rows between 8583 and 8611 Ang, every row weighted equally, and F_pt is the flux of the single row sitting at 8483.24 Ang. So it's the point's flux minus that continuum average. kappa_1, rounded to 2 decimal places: -0.15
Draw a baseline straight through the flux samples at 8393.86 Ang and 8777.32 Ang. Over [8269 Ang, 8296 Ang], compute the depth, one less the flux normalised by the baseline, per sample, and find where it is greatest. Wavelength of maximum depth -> 8271.07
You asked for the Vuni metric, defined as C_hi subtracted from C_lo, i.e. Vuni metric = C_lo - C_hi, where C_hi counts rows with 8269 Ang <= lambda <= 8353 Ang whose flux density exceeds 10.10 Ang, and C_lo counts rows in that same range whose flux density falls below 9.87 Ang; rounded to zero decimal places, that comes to 4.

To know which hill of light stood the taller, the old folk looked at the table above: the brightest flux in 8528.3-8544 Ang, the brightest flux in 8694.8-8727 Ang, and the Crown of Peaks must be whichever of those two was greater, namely 10.7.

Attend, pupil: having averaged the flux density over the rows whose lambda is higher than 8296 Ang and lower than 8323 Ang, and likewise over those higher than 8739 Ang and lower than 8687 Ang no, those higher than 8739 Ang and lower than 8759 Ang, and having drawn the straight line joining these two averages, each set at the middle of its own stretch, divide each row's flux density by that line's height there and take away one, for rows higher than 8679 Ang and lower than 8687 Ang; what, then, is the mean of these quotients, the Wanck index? 0.049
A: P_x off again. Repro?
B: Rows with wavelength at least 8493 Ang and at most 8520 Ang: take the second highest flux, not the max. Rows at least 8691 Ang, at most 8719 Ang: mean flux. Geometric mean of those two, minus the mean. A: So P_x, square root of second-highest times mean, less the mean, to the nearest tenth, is 0.5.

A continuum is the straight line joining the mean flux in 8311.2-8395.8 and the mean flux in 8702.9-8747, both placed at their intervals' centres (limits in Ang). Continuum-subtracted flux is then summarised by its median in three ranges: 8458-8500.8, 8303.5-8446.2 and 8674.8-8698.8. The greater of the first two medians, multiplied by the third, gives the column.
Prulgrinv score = 0.1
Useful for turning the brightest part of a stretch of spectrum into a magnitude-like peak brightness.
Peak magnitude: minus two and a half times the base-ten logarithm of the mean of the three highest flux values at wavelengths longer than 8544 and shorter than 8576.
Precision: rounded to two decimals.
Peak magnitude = -2.60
